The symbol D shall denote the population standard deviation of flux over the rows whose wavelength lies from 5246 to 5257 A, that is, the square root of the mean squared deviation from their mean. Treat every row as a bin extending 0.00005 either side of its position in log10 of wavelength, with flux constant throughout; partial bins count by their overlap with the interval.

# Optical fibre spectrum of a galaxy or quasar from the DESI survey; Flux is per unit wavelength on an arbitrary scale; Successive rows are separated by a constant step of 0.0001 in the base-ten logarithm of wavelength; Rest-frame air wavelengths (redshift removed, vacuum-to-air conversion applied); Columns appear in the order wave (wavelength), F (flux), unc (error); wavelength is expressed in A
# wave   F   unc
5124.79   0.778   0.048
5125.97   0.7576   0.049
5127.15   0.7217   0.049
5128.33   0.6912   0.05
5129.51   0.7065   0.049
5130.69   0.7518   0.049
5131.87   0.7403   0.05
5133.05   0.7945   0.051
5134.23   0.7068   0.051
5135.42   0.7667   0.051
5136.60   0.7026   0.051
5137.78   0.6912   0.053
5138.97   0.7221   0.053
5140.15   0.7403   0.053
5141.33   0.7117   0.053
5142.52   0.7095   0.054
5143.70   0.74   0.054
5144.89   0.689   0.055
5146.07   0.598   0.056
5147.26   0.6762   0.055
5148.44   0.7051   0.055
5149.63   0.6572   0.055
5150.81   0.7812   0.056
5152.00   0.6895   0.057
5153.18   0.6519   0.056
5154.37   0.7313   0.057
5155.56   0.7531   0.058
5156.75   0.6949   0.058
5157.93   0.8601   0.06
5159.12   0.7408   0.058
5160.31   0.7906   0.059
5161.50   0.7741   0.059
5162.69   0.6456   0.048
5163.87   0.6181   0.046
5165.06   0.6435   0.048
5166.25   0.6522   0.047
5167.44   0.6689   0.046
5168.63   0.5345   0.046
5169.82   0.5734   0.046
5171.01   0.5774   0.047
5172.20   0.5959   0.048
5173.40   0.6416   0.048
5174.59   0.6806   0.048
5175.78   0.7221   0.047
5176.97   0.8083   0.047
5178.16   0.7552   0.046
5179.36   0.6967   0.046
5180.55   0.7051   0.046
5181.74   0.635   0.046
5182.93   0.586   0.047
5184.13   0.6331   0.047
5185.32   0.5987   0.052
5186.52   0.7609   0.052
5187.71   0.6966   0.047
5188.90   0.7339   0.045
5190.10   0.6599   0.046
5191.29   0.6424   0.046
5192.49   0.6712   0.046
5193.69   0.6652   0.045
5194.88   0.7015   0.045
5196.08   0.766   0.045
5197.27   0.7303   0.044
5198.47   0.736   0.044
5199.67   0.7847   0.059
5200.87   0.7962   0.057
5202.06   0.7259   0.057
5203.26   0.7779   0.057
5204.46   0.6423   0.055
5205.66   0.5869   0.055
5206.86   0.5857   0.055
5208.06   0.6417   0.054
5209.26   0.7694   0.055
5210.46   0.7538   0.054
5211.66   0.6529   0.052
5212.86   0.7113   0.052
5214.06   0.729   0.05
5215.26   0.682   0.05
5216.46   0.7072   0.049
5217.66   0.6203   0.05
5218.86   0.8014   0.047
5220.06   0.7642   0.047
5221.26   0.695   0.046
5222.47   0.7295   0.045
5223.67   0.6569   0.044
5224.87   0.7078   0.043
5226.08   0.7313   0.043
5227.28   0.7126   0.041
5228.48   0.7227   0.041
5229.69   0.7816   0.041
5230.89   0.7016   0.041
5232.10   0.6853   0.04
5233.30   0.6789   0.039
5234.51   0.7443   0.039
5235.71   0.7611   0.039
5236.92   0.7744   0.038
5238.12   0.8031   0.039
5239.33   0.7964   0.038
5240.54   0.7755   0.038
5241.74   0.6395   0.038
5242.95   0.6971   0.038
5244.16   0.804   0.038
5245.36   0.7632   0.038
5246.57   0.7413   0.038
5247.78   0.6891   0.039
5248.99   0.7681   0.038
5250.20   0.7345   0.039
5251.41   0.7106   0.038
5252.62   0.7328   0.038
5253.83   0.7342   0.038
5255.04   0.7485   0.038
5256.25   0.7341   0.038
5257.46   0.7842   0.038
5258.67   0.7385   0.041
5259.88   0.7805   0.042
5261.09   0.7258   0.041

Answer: 0.02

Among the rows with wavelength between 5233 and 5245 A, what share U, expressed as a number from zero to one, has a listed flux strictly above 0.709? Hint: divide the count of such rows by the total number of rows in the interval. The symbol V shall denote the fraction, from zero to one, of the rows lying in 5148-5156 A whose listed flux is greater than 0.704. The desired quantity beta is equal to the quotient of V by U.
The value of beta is 0.82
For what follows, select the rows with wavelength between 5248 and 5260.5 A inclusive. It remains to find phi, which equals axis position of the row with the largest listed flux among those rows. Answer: 5257.46 A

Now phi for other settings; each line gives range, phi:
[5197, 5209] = 5200.87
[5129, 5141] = 5133.05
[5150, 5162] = 5157.93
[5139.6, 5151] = 5150.81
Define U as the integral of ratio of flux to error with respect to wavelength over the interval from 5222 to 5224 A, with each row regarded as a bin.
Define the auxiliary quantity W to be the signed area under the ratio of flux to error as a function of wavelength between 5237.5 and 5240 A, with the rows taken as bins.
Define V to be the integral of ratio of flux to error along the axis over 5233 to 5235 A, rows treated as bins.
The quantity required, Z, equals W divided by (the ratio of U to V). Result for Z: 61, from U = 31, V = 36.6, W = 52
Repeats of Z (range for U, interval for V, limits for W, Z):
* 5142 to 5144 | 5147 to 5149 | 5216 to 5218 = 25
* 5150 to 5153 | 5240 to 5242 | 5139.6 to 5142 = 32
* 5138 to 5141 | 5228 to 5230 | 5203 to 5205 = 22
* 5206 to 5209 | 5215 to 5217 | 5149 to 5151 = 21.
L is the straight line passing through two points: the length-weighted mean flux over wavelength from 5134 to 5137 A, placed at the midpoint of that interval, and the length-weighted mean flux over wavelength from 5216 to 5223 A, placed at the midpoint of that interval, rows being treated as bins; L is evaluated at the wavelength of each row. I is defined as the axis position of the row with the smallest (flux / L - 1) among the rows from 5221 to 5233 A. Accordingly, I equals 5223.67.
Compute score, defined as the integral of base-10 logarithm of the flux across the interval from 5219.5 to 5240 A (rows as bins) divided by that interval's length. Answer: -0.136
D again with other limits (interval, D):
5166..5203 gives 0.07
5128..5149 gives 0.04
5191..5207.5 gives 0.07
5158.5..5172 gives 0.08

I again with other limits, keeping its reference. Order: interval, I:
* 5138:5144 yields 5142.52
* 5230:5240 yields 5233.30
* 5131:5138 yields 5137.78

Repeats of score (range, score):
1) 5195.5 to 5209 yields -0.152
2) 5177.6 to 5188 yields -0.174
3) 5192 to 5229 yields -0.151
